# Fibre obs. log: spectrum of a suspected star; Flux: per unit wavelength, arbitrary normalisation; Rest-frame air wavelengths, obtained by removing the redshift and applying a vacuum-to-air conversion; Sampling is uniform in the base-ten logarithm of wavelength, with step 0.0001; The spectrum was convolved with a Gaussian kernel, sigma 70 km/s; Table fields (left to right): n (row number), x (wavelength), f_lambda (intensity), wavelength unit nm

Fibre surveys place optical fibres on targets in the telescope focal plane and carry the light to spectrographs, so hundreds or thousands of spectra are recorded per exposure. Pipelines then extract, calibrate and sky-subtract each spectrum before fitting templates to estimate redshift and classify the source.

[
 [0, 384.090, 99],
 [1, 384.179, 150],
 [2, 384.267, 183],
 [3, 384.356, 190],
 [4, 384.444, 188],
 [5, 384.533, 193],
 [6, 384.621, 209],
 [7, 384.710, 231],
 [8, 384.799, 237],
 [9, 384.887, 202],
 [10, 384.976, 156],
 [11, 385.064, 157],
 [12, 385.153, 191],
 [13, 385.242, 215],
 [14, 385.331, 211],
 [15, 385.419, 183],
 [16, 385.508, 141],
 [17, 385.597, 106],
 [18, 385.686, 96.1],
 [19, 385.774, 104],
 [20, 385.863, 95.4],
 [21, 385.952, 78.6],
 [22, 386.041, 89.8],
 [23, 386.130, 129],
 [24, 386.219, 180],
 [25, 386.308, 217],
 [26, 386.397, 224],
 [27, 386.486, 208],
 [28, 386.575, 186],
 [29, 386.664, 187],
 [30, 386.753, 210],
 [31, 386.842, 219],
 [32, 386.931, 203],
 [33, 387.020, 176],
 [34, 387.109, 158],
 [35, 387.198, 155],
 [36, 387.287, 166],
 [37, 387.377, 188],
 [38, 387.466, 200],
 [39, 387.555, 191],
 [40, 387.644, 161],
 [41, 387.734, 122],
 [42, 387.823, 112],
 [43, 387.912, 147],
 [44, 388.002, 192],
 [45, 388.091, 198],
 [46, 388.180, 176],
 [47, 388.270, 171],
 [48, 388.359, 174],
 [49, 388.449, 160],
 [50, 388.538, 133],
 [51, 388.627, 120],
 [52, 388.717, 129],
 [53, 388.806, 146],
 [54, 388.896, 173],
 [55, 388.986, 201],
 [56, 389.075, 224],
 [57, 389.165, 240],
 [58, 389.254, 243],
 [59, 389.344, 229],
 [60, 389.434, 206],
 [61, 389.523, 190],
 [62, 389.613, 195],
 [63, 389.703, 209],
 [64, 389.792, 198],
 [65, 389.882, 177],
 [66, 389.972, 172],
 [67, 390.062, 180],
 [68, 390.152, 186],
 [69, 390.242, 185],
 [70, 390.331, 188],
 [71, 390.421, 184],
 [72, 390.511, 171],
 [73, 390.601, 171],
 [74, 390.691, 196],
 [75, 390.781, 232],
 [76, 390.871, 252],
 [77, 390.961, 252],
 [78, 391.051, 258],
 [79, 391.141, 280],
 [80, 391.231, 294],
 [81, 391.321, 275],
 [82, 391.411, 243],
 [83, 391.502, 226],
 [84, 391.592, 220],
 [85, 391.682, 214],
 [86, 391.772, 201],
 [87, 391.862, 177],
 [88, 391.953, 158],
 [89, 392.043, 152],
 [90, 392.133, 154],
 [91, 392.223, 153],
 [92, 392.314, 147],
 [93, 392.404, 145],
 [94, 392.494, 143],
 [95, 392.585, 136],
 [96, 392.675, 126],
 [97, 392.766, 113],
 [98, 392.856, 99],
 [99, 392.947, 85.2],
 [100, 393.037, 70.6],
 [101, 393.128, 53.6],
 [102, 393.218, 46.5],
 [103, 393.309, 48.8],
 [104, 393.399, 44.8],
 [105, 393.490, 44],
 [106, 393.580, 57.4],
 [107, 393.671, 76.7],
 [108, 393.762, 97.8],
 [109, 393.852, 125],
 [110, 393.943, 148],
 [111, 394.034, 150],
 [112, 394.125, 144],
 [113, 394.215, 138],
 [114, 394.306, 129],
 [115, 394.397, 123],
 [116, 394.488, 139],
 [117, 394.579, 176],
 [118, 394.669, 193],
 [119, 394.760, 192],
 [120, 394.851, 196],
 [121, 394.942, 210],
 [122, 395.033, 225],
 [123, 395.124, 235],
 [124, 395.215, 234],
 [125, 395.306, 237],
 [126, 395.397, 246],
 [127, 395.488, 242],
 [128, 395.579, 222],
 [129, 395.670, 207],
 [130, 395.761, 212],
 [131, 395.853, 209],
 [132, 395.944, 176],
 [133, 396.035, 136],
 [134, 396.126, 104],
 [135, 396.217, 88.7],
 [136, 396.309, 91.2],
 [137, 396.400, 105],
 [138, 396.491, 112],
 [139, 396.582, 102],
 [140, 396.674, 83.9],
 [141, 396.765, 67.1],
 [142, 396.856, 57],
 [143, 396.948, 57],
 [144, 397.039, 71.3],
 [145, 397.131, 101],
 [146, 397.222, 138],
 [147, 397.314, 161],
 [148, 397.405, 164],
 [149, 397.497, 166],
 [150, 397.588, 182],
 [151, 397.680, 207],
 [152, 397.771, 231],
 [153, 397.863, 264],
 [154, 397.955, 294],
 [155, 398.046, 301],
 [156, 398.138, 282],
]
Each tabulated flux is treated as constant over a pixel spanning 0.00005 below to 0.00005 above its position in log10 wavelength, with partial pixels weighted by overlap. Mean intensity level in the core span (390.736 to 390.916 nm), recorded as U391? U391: 242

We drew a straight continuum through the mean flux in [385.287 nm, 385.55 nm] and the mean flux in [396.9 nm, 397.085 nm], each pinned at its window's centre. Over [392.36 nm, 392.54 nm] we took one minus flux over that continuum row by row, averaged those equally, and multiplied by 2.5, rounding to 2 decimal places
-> -0.80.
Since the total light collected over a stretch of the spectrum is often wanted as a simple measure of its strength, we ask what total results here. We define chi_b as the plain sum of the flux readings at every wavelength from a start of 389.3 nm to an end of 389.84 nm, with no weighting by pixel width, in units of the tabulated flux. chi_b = 1227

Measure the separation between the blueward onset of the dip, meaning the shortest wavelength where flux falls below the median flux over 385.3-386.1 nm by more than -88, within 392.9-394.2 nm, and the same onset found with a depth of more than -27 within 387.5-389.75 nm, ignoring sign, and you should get 5.21 nm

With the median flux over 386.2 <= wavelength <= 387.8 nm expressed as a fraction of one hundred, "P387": 1.9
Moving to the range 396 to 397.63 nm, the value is 1.0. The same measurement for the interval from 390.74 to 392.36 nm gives 2.2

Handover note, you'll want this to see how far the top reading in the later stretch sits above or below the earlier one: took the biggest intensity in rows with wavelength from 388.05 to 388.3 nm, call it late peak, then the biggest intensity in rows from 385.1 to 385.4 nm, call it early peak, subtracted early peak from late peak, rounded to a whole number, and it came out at -17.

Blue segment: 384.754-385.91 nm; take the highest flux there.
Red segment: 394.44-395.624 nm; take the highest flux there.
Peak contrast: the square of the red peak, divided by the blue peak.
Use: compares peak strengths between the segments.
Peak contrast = 255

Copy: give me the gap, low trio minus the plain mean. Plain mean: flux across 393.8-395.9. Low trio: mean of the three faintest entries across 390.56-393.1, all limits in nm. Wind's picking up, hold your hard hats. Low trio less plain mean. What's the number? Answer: -103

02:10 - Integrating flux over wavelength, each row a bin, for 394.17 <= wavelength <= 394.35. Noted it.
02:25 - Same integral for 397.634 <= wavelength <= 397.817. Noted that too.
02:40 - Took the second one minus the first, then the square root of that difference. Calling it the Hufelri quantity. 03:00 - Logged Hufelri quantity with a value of 4.0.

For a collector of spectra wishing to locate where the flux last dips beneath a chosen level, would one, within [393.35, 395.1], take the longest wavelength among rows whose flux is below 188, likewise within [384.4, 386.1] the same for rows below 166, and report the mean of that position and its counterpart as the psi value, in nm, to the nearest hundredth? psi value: 390.31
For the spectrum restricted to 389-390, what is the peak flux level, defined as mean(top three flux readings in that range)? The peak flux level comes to 237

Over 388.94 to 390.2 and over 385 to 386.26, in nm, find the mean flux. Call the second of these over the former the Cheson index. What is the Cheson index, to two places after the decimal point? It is 0.69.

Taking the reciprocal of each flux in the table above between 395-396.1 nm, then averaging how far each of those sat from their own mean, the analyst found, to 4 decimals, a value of 0.0006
